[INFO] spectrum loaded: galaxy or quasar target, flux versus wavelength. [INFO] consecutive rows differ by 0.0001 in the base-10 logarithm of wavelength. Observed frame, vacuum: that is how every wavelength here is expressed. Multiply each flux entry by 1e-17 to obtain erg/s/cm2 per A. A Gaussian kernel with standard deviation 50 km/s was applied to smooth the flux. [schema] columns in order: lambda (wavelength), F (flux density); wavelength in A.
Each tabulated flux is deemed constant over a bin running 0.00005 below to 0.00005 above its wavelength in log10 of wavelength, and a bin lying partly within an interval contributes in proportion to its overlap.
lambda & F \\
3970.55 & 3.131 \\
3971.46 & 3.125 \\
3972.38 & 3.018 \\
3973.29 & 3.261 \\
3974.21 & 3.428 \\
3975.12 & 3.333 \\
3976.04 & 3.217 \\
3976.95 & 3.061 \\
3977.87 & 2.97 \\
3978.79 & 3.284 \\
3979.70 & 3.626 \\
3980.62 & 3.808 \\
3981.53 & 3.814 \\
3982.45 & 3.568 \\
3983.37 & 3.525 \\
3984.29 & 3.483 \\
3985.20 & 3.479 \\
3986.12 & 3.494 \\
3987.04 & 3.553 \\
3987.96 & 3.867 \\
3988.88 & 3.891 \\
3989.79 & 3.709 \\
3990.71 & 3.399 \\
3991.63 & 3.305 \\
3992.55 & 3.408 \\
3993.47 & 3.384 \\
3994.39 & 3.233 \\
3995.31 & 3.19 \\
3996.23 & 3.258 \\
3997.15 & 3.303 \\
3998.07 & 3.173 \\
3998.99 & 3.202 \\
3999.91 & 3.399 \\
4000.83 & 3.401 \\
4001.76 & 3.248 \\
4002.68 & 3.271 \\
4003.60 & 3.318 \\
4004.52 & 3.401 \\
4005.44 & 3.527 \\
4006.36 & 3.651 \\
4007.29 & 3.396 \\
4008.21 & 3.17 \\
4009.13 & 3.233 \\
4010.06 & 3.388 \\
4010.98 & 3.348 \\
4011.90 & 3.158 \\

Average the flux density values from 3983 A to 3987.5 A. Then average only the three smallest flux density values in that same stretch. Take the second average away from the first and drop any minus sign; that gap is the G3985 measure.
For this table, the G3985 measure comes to 0.021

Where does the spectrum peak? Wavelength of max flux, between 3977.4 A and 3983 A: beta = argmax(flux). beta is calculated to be 3981.53 A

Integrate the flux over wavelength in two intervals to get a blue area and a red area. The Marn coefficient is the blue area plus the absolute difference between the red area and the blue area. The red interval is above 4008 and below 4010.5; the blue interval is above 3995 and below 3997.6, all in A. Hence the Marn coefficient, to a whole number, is 9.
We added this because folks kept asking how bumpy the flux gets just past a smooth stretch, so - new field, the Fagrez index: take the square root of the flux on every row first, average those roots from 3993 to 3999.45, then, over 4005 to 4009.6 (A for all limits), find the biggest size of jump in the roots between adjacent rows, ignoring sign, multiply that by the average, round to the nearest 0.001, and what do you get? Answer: 0.122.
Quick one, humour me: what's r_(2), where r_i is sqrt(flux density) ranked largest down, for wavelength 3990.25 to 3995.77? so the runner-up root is 1.84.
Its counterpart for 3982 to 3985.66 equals 1.88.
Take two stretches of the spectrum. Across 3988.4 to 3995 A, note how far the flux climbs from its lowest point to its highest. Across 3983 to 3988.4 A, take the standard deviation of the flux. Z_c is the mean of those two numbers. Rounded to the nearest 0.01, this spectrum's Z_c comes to 0.40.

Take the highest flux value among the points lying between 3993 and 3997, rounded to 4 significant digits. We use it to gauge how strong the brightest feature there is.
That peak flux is 3.384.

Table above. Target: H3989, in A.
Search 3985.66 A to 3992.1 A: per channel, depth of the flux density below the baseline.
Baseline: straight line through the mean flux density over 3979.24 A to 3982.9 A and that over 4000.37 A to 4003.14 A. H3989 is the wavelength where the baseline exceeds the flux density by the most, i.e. 3991.63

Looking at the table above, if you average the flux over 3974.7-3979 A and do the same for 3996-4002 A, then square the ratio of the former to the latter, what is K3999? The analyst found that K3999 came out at 0.93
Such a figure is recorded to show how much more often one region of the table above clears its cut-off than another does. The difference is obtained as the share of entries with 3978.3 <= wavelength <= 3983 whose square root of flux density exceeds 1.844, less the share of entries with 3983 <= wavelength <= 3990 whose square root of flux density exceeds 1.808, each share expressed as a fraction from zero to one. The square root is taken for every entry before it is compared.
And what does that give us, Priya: -0.20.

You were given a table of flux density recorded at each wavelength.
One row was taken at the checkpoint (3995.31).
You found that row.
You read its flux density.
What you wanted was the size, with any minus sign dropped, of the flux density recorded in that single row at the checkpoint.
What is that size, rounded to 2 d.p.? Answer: 3.19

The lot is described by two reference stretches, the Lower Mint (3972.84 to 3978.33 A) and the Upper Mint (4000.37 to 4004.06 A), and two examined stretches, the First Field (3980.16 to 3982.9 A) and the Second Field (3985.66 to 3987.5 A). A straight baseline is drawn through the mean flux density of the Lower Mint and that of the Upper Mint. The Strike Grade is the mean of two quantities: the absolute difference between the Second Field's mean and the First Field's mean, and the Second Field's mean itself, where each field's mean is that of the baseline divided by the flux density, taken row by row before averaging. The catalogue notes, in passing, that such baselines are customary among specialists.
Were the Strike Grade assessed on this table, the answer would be 0.49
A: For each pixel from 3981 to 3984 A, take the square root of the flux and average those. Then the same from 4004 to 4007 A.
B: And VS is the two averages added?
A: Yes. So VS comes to 3.78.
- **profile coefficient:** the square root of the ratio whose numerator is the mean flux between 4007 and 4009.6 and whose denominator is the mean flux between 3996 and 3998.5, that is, 1.00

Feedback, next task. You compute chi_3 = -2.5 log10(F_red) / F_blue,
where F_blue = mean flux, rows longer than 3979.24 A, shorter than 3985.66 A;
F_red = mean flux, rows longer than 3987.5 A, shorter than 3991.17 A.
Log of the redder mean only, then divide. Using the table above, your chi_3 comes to -0.394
